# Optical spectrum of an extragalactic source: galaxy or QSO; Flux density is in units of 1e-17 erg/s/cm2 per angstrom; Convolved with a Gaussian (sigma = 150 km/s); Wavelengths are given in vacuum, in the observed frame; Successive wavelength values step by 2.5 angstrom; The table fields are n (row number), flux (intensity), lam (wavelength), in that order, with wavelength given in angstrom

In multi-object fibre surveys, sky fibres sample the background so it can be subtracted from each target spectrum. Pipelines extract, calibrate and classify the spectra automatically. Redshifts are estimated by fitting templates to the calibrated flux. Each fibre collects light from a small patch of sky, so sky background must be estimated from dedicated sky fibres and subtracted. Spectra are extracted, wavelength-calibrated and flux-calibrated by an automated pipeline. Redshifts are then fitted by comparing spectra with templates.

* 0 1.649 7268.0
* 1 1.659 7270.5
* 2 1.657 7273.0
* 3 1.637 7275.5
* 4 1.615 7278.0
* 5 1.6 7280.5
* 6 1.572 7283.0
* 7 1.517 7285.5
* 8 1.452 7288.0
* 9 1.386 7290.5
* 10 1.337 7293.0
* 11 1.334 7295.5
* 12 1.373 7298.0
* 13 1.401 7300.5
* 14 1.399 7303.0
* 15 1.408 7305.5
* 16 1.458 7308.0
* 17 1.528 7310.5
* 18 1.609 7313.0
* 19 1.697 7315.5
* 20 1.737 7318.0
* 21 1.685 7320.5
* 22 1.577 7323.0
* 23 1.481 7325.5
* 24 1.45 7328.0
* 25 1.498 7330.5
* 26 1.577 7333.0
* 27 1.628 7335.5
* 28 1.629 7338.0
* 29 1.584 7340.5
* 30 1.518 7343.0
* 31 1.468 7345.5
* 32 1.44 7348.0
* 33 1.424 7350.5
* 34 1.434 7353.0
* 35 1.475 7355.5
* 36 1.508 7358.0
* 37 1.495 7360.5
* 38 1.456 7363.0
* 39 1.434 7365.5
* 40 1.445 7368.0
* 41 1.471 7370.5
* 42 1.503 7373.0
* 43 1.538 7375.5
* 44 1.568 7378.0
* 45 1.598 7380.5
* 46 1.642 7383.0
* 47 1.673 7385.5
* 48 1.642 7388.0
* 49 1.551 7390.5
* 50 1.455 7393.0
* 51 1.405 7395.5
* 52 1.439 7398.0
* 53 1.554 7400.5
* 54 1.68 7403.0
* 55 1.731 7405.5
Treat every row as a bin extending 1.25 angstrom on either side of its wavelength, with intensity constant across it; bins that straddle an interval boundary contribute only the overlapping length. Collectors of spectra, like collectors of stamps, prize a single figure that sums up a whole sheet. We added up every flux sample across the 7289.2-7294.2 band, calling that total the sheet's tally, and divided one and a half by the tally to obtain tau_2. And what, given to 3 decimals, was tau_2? 0.551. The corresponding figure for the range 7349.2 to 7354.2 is 0.525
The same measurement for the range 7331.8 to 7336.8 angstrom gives 0.468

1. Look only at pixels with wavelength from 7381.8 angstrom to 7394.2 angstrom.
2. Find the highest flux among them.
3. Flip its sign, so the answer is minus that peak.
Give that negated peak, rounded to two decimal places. -1.67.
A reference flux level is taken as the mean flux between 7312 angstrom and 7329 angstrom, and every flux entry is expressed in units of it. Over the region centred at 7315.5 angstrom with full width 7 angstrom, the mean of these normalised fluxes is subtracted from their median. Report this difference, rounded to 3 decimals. 0.010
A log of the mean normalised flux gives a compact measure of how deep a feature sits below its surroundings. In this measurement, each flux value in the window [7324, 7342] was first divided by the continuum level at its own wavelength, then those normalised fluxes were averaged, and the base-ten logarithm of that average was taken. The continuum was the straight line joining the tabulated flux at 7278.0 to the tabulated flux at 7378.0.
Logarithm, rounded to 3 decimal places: -0.011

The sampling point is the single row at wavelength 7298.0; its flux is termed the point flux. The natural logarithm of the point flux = 0.32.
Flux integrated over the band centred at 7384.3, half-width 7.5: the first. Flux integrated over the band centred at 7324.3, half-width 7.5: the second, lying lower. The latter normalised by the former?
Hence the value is 0.97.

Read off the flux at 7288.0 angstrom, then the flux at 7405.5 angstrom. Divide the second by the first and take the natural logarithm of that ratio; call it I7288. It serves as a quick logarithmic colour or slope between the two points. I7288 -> 0.18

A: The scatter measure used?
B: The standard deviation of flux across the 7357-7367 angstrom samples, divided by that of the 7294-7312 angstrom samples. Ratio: 0.5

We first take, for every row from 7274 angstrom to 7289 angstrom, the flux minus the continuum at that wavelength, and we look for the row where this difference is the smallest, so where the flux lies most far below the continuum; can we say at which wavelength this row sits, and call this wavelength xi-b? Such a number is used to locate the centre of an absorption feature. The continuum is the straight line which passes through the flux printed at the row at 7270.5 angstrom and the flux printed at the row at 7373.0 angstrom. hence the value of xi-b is 7288.0 angstrom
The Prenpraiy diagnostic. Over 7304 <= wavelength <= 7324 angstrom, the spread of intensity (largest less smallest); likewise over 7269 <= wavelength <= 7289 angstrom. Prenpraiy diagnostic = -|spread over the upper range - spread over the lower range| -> -0.122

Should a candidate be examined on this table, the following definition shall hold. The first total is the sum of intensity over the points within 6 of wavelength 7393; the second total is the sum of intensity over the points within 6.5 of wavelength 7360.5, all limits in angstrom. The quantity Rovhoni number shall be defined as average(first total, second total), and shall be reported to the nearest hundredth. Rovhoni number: 7.43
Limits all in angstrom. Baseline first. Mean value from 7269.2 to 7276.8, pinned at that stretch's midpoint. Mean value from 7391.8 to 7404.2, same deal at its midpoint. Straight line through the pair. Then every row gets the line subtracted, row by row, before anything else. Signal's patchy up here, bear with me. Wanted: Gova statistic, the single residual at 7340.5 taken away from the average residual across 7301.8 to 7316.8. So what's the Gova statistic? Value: -0.10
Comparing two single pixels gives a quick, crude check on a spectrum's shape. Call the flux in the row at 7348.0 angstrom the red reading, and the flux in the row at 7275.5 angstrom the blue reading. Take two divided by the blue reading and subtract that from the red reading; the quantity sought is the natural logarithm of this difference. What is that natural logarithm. -1.52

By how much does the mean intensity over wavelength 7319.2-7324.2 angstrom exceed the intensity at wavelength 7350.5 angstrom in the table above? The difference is 0.21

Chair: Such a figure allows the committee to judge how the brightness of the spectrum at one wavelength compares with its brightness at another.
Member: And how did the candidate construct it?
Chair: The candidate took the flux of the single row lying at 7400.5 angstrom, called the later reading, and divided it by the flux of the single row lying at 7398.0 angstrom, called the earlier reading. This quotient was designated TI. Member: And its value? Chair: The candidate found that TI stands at 1.08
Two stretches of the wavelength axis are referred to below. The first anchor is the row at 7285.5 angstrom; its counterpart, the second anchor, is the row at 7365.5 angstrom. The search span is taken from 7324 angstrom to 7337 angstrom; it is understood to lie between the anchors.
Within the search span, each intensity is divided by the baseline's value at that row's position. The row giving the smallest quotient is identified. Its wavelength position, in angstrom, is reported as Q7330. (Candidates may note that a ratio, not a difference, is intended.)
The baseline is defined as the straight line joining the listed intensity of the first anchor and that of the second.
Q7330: 7328.0 angstrom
